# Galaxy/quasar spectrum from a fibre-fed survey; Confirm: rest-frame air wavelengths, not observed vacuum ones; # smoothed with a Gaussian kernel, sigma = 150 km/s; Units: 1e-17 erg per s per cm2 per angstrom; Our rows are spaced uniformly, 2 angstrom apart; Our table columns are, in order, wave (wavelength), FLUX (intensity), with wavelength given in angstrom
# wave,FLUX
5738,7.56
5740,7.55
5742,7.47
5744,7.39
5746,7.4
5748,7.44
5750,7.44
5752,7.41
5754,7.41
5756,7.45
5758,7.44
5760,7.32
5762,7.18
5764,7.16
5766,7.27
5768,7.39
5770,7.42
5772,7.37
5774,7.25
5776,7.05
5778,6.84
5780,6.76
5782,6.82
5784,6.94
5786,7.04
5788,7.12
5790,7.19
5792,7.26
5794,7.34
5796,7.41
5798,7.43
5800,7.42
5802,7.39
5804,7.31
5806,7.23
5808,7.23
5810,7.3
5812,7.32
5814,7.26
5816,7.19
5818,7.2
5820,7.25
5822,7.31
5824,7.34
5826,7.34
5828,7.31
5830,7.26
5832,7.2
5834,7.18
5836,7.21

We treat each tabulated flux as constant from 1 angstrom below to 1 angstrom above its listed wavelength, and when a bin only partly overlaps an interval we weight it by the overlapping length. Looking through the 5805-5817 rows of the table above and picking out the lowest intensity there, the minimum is 7.19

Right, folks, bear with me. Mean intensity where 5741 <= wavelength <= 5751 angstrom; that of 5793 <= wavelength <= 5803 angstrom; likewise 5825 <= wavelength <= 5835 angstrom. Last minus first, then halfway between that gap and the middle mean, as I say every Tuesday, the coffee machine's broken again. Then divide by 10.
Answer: 0.361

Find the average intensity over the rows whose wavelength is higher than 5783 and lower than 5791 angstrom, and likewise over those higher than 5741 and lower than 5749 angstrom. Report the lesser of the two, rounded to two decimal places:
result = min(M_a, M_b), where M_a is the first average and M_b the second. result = 7.07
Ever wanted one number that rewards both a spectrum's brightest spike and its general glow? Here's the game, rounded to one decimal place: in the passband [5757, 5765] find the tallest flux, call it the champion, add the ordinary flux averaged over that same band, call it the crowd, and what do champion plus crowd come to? 14.7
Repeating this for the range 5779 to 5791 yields 14.2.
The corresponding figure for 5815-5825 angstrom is 14.6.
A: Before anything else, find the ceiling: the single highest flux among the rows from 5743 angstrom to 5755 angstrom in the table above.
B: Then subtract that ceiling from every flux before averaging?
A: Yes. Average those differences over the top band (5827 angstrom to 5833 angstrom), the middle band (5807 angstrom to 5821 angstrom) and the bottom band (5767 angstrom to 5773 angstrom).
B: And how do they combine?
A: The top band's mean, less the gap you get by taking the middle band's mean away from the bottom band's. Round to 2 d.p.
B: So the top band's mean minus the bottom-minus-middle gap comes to -0.33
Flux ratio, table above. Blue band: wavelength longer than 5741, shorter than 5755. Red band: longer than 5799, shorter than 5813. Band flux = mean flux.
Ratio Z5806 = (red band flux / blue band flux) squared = 0.97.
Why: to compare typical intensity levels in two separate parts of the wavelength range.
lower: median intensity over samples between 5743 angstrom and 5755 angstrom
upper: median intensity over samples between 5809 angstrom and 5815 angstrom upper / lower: 0.985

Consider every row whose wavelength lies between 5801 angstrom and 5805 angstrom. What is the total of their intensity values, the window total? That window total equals 14.7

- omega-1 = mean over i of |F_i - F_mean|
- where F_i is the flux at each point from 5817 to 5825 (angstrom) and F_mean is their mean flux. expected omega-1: 0.050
